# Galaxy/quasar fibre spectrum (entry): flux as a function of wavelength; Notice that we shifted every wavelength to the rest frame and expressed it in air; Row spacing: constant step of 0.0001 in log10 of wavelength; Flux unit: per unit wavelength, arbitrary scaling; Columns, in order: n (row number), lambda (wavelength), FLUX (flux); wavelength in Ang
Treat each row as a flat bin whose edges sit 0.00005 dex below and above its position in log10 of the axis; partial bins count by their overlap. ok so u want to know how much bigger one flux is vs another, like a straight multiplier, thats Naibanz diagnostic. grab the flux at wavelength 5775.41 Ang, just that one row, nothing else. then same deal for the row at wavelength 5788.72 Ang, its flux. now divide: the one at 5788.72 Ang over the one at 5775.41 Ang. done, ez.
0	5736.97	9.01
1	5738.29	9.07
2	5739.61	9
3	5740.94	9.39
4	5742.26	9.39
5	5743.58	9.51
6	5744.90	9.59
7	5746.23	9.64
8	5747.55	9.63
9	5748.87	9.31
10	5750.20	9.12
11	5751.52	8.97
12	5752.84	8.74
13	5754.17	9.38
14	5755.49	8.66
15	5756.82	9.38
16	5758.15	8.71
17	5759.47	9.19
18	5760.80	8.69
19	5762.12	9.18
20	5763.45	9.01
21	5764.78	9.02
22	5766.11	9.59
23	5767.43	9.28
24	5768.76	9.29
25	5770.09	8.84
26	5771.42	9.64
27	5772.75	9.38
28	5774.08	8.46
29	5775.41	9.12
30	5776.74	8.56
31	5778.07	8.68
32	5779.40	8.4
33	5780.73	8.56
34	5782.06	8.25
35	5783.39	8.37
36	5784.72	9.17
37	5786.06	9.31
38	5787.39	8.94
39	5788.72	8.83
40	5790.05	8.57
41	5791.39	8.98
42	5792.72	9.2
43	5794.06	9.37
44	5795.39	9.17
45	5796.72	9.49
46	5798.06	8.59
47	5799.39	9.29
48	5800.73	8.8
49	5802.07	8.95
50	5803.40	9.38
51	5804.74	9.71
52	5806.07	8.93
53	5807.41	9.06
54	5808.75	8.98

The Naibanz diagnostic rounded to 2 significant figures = 0.97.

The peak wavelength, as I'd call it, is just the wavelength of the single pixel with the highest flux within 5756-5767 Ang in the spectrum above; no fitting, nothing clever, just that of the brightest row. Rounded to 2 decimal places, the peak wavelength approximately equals 5766.11 Ang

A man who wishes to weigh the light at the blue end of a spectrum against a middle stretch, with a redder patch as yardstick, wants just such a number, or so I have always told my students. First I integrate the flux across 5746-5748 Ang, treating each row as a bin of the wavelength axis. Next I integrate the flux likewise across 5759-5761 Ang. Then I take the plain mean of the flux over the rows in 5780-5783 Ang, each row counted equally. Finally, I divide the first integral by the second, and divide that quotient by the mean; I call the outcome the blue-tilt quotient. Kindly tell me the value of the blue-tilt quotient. 0.128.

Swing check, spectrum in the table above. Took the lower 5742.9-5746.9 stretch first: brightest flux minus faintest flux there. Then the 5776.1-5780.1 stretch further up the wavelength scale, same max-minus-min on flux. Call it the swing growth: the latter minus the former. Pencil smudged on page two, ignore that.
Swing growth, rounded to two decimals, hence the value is 0.15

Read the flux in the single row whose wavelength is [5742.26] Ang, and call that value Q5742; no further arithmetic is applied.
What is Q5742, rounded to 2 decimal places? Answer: 9.39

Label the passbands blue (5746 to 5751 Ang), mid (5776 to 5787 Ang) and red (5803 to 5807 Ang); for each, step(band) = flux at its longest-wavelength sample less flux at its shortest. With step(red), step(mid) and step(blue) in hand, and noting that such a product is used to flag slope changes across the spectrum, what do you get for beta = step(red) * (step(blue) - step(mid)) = 0.6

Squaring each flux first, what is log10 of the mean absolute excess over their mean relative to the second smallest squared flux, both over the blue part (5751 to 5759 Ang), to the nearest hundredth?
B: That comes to -1.19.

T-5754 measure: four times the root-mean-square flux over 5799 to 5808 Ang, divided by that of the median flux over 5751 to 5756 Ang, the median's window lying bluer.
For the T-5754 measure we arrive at 4.1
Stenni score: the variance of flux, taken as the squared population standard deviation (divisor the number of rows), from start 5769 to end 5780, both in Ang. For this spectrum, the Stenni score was 0.179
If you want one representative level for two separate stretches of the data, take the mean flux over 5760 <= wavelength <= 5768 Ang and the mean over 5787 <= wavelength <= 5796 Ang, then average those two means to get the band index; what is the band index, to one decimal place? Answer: 9.1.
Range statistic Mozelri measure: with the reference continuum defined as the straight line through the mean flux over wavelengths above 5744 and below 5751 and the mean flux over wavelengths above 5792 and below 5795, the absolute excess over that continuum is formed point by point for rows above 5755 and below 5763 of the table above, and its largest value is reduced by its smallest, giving 0.73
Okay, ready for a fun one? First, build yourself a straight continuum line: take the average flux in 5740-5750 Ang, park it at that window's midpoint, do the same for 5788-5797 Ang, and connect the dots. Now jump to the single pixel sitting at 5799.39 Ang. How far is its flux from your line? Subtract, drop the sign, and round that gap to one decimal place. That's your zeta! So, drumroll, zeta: 0.3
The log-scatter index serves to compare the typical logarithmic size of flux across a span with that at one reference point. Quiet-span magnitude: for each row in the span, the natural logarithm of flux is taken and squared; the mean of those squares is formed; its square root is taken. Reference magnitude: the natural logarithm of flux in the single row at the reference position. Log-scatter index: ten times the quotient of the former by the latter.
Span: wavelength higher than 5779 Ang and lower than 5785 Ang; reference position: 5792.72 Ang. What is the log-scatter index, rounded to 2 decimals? 9.67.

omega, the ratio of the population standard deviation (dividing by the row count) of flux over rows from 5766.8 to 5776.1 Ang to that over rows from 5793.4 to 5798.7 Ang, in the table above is 1.04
